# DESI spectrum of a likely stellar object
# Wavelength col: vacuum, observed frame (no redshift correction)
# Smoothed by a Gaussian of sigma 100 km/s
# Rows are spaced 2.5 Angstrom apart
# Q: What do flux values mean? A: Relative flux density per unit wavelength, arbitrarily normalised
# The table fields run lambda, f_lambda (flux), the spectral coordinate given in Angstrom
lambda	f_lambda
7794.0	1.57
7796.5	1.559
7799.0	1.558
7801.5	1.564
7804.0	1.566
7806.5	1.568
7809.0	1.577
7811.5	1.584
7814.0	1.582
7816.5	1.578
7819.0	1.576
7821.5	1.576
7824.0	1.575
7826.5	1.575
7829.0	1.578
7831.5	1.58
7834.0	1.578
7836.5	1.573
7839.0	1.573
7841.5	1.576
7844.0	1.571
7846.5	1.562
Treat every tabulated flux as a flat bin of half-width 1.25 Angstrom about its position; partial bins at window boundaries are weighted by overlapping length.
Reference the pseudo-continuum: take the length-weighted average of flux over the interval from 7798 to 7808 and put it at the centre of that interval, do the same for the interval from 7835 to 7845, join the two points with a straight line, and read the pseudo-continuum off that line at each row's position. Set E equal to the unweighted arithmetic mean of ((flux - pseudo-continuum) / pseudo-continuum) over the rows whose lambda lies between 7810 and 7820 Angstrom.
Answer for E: 0.008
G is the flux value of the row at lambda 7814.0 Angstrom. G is 1.582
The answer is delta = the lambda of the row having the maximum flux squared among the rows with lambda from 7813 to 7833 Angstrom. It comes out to 7814.0 Angstrom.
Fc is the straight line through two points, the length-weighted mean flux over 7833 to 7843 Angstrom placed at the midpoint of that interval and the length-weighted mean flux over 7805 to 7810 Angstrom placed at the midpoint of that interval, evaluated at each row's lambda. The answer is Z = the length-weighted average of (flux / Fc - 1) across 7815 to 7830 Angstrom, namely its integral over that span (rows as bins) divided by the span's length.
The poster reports 0.0019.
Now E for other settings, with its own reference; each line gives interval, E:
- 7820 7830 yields 0.004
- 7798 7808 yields 0.000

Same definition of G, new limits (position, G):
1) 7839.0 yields 1.573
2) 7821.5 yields 1.576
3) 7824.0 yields 1.575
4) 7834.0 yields 1.578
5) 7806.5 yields 1.568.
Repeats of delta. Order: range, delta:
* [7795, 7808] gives 7806.5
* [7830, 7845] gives 7831.5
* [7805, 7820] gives 7811.5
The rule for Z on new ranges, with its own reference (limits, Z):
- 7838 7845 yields -0.0011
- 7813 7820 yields 0.0037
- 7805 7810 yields 0.0000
